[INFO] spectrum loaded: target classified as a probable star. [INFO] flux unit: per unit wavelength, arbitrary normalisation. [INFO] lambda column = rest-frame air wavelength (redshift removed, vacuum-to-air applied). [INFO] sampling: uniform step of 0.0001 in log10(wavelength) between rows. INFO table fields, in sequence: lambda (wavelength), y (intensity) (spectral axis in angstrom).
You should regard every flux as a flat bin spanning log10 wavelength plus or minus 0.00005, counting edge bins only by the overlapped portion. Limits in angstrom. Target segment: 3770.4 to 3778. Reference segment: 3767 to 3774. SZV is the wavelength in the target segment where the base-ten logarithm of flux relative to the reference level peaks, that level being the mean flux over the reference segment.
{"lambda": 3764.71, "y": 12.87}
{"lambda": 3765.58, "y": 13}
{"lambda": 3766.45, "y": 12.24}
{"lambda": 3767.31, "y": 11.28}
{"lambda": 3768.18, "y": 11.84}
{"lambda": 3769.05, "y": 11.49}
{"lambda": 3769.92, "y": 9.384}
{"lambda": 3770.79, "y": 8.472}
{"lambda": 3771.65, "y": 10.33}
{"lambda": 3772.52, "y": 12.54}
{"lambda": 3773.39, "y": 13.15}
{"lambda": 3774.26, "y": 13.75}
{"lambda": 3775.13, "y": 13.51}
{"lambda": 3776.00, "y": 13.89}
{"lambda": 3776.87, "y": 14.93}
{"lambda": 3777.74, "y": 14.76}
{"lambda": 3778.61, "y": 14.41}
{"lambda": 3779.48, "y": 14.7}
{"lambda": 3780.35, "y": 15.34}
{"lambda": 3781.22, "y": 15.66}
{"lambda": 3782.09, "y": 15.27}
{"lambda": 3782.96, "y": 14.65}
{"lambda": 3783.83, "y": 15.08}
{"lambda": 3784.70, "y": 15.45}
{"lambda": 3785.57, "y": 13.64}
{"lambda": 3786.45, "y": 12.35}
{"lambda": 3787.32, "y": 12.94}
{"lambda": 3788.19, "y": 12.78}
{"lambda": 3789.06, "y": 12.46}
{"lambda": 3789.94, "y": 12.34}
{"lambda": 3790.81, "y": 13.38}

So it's 3776.87 angstrom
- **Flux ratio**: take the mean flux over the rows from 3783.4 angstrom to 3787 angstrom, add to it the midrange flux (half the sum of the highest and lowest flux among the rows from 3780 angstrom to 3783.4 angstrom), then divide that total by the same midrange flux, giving 1.93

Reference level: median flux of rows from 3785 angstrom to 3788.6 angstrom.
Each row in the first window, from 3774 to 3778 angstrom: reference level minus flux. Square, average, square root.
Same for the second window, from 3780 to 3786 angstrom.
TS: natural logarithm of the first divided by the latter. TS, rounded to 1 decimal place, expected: -0.5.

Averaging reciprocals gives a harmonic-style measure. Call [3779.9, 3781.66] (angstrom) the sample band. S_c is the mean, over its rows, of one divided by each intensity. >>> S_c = 0.065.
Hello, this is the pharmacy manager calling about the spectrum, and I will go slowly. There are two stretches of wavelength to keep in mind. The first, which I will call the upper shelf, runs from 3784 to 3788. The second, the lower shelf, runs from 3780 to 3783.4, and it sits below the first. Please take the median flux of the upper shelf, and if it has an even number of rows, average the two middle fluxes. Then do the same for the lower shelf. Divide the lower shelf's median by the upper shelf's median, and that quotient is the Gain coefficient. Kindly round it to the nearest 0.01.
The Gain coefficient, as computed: 1.15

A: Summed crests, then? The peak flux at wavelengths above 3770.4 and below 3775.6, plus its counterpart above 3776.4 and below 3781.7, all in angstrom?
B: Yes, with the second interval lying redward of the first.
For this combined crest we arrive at 29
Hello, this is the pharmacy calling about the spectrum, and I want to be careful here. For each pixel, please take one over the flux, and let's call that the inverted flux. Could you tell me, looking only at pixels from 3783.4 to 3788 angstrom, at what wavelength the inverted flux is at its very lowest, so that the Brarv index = 3784.70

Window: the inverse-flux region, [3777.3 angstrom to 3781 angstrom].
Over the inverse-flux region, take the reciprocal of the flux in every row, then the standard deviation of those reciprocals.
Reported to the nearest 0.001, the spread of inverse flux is 0.002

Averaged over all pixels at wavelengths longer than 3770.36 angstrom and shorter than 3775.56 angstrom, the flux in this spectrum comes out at 12.0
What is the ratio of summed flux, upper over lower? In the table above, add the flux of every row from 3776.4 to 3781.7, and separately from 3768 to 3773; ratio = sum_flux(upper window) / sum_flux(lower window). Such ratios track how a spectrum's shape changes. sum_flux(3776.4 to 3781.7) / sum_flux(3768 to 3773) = 1.40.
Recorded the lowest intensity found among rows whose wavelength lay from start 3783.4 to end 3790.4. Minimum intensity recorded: 12.34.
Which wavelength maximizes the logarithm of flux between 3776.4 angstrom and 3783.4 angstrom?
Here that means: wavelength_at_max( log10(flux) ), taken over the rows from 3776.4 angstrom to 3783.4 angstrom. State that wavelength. 3781.22 angstrom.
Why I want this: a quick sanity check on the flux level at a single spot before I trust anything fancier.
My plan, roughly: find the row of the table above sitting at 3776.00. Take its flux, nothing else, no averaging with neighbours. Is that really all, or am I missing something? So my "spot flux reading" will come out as 13.89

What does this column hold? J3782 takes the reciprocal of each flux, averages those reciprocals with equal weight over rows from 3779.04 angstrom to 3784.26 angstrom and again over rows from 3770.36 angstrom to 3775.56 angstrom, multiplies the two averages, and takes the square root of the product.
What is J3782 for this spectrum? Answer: 0.076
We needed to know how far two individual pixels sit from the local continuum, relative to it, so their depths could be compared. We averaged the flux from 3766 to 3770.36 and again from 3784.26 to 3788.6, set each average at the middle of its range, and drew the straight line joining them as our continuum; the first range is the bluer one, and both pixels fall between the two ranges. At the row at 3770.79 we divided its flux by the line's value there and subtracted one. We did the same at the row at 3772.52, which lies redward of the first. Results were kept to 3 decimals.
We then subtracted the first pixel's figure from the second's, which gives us 0.333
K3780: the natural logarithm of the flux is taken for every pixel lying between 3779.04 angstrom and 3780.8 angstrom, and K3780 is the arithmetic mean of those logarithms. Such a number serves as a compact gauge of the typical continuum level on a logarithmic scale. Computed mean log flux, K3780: 2.71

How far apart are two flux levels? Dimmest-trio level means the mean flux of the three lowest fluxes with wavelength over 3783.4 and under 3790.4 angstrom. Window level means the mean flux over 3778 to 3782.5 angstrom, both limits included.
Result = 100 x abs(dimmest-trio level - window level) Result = 269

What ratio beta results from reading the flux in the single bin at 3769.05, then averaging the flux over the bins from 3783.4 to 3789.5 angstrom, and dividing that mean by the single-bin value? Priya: 1.18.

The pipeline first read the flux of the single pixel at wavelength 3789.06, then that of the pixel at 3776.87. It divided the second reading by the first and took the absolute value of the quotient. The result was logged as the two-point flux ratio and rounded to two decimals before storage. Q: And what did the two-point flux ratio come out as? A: 1.20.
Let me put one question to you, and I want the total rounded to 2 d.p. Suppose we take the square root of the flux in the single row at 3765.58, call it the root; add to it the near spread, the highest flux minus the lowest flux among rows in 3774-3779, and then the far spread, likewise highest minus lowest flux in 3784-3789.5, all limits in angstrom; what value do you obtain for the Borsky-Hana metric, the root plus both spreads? 8.13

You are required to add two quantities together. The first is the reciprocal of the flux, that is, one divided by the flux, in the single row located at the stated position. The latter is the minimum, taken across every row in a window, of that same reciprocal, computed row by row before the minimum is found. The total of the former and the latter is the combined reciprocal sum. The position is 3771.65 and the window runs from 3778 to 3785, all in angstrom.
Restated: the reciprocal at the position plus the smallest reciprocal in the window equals 0.161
